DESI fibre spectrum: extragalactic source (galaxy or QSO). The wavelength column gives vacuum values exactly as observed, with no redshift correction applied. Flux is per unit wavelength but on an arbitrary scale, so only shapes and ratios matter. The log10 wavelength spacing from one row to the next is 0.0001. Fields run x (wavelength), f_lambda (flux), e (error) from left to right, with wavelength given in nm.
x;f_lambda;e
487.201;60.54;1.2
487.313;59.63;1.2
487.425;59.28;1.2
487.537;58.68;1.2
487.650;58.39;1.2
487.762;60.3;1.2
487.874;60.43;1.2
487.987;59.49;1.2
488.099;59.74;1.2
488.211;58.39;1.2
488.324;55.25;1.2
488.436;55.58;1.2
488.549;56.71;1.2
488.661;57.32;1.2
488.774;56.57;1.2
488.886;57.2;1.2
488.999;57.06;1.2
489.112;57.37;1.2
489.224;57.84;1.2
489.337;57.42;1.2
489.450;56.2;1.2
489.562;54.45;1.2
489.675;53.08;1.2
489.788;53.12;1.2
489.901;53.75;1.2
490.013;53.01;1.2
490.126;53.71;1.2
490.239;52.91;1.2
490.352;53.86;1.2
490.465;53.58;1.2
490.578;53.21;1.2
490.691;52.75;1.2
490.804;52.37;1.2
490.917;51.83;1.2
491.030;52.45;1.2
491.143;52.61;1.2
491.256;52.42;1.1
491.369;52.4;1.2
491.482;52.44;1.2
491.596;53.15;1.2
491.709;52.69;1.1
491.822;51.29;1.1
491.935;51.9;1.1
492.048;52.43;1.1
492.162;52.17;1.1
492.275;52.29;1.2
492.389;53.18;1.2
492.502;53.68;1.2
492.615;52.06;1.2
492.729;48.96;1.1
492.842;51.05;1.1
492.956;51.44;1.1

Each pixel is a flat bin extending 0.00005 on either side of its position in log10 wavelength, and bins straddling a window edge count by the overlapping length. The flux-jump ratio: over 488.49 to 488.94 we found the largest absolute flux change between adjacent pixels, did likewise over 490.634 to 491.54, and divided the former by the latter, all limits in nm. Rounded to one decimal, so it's 1.2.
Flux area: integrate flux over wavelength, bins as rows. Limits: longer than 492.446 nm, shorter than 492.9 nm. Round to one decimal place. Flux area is 23.3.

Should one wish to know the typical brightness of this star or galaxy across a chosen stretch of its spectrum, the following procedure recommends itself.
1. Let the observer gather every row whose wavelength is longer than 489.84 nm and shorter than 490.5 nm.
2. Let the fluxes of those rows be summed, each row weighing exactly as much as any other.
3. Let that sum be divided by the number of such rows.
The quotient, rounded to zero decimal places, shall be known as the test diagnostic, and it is 53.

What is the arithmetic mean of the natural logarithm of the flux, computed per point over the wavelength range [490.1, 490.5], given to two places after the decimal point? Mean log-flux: 3.98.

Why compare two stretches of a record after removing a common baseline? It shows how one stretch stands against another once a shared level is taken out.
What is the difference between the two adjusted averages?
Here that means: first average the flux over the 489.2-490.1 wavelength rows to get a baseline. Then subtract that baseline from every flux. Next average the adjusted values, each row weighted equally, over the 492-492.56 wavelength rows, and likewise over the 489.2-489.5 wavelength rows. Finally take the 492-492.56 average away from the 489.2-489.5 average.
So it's 4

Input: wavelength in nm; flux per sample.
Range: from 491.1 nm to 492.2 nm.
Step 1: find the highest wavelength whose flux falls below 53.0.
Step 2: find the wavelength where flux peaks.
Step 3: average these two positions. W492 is 491.88 nm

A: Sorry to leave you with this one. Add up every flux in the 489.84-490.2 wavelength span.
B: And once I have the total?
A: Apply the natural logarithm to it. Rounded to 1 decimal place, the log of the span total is 5.1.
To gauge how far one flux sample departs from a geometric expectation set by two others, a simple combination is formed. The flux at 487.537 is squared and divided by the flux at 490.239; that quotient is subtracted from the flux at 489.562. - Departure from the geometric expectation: -11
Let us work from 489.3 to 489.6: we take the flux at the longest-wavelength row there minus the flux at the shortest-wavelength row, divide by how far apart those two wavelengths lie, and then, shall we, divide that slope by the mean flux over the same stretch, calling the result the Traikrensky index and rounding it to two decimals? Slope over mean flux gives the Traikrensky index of -0.24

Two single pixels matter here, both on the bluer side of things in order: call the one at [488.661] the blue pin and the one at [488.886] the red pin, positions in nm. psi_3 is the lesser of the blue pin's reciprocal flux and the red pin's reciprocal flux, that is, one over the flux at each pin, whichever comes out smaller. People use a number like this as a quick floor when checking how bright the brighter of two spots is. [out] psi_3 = 0.0174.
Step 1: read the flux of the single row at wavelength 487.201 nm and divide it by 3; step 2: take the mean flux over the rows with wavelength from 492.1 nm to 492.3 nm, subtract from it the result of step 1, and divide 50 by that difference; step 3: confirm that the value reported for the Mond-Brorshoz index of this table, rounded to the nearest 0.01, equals 1.56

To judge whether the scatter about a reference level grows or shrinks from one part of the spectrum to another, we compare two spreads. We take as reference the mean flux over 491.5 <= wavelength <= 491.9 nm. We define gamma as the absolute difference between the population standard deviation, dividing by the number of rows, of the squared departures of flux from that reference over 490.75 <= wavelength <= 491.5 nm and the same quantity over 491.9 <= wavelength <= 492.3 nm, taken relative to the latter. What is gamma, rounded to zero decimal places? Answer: 0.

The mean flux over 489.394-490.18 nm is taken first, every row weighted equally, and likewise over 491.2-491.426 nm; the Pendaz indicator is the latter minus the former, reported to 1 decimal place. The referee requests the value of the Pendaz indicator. -1.5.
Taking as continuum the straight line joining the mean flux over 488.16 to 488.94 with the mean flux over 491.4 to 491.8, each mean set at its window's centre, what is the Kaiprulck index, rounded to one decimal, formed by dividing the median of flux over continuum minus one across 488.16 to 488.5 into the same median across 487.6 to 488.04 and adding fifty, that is 48.2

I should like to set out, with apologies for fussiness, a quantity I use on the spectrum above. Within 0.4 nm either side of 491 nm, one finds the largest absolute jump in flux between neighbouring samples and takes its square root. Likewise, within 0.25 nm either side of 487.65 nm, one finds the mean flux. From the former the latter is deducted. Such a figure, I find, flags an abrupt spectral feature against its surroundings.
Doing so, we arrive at -58.6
